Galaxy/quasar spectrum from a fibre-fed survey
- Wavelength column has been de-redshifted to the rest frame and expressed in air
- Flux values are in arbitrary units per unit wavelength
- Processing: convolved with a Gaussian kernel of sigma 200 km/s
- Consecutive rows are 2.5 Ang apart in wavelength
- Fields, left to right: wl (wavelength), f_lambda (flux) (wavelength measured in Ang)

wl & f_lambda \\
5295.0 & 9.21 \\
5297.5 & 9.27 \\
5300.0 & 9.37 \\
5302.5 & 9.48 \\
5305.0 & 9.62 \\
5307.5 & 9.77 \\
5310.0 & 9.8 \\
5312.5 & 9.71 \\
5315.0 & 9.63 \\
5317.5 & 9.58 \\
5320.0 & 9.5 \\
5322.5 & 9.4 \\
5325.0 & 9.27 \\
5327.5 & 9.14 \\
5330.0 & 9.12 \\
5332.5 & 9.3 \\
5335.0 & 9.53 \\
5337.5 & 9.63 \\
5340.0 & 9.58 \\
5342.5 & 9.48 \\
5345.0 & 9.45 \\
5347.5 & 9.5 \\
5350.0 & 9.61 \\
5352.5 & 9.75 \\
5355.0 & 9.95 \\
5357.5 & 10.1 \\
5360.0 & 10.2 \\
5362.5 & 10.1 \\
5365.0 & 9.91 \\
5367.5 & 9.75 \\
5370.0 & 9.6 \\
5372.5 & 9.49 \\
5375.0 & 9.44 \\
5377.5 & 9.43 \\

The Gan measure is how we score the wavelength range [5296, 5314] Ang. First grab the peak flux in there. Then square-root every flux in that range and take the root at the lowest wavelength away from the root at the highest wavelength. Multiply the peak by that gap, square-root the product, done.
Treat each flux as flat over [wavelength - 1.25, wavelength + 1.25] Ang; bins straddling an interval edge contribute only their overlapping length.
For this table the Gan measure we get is 0.84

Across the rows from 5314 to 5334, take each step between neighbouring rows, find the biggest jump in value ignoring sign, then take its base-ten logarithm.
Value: -0.74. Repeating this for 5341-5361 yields -0.70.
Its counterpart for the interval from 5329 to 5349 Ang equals -0.64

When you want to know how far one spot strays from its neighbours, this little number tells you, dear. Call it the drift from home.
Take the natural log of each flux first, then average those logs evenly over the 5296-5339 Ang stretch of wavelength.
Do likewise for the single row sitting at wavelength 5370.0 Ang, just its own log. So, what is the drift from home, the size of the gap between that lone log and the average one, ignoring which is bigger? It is 0.013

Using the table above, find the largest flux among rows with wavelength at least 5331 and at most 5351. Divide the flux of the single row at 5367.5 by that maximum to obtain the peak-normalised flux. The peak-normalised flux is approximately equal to 1.01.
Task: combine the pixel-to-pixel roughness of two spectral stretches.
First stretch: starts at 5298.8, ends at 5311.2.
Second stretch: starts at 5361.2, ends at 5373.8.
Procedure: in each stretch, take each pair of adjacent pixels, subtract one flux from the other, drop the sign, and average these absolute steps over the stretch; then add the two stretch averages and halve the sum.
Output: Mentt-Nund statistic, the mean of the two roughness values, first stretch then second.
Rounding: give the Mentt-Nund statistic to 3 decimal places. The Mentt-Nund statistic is 0.130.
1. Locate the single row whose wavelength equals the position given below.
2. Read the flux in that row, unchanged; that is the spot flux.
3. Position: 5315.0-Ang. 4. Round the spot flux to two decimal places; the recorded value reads 9.63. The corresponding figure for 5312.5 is 9.71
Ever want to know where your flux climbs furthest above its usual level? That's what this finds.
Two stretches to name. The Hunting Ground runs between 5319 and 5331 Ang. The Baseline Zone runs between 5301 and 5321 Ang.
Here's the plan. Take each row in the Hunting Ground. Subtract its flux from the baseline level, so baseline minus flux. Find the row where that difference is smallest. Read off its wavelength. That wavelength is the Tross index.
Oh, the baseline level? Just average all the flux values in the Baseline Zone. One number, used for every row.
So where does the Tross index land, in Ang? 5320.0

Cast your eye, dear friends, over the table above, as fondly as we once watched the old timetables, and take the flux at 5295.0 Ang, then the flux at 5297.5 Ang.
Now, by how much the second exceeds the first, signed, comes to 0.1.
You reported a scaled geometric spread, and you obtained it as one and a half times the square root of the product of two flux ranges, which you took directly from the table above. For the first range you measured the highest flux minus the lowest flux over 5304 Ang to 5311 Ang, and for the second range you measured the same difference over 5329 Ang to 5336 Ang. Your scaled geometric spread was 0.41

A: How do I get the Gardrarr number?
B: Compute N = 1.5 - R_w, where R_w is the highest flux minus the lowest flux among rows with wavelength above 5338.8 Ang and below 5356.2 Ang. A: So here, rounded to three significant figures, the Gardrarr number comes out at 1.00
